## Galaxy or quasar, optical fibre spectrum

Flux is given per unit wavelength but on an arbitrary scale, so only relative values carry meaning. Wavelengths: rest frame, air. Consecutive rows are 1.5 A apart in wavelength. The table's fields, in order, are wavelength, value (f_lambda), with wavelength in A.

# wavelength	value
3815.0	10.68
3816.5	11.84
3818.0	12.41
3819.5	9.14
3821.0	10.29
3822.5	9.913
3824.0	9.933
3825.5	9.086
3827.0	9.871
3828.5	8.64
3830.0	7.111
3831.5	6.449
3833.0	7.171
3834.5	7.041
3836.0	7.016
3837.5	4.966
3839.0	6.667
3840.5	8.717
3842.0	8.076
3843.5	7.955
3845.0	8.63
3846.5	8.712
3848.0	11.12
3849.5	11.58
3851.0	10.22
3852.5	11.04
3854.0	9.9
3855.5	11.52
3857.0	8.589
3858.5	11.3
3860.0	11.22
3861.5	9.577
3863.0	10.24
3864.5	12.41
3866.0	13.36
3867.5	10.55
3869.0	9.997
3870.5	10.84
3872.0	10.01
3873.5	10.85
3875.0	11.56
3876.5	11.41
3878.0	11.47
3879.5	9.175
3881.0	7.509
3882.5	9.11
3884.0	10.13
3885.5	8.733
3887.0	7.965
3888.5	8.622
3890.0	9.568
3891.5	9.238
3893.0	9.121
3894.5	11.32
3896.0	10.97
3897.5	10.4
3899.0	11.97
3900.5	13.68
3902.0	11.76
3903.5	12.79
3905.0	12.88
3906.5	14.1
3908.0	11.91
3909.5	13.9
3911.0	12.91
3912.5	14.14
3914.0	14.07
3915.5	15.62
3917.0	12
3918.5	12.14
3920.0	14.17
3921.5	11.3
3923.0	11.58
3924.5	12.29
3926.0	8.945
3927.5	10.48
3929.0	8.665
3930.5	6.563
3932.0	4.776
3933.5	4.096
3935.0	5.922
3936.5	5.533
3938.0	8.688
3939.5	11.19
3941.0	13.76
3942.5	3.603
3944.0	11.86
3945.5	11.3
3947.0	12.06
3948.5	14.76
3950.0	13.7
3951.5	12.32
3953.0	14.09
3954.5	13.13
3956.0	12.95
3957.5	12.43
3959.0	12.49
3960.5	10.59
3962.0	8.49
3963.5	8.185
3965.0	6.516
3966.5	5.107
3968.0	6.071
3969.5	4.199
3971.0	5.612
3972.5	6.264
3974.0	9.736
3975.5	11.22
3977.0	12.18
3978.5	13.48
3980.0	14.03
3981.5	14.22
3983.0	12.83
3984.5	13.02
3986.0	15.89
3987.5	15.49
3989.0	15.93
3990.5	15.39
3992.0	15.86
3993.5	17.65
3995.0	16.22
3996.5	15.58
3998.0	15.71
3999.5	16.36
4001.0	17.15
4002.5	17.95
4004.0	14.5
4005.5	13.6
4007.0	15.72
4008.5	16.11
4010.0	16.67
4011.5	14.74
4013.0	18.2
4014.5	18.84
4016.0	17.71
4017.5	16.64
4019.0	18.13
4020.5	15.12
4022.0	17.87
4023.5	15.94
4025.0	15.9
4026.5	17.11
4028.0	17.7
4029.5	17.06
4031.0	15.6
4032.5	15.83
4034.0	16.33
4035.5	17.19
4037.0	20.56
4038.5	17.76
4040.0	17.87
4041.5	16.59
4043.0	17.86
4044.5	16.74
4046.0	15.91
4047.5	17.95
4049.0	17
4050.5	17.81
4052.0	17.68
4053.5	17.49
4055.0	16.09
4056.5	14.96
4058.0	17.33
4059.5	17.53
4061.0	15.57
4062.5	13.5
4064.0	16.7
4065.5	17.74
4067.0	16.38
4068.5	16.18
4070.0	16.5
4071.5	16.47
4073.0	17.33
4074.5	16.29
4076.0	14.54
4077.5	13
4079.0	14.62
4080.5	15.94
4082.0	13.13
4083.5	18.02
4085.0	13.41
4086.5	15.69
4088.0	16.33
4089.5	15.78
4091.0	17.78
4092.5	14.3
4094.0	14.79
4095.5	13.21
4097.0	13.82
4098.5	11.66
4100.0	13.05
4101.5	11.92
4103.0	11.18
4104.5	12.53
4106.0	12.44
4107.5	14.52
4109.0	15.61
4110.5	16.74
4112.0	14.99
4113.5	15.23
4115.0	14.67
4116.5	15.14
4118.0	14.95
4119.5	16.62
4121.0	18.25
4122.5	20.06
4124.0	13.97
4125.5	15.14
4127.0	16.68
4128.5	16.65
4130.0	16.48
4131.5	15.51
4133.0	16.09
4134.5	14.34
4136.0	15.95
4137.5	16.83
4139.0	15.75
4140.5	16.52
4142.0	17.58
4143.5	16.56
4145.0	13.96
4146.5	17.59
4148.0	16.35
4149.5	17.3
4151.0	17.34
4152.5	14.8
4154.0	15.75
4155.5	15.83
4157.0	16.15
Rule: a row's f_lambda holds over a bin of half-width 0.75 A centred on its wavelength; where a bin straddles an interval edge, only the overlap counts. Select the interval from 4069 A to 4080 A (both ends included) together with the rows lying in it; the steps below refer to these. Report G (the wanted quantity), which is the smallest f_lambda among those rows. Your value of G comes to 13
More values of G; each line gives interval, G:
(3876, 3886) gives 7.509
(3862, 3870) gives 9.997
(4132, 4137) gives 14.34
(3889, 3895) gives 9.121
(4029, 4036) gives 15.6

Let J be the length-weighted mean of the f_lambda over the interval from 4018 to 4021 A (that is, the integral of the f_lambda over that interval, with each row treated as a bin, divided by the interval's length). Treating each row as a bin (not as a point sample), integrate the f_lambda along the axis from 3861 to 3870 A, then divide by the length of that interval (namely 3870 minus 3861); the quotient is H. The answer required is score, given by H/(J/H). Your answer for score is 7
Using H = 11.1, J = 16.8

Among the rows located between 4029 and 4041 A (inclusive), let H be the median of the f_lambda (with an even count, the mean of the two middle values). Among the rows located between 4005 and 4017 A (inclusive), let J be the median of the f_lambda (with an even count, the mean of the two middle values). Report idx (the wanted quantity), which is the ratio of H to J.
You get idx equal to 1.04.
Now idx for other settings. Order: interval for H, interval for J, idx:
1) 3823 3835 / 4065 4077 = 0.48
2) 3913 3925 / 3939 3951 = 1.02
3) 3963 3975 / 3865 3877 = 0.57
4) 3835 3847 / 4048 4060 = 0.46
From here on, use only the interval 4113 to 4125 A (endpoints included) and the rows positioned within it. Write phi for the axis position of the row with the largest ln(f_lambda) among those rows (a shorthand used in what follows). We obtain 4122.5 A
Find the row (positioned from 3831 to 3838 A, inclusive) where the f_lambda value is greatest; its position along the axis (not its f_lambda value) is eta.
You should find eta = 3833.0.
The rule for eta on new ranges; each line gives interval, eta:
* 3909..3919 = 3915.5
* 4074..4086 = 4083.5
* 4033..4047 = 4037.0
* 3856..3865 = 3864.5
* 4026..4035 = 4028.0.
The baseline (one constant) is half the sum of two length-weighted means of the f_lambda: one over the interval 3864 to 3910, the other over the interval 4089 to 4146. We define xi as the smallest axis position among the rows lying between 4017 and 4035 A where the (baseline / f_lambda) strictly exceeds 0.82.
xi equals 4020.5 A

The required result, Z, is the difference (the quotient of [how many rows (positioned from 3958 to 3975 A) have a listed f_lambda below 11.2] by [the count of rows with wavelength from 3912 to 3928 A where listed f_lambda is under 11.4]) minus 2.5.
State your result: 0.8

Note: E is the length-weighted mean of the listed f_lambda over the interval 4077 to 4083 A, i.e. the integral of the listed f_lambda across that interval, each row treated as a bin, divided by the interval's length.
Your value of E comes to 14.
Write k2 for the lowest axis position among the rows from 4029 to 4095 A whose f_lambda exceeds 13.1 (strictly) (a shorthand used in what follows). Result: 4029.5 A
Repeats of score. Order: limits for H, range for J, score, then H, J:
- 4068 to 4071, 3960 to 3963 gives 29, 16.4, 9.3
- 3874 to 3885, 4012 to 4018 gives 6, 10.0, 17.8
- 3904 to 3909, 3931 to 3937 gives 33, 13.0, 5.1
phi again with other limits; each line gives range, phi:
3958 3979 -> 3978.5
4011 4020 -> 4014.5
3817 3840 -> 3818.0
